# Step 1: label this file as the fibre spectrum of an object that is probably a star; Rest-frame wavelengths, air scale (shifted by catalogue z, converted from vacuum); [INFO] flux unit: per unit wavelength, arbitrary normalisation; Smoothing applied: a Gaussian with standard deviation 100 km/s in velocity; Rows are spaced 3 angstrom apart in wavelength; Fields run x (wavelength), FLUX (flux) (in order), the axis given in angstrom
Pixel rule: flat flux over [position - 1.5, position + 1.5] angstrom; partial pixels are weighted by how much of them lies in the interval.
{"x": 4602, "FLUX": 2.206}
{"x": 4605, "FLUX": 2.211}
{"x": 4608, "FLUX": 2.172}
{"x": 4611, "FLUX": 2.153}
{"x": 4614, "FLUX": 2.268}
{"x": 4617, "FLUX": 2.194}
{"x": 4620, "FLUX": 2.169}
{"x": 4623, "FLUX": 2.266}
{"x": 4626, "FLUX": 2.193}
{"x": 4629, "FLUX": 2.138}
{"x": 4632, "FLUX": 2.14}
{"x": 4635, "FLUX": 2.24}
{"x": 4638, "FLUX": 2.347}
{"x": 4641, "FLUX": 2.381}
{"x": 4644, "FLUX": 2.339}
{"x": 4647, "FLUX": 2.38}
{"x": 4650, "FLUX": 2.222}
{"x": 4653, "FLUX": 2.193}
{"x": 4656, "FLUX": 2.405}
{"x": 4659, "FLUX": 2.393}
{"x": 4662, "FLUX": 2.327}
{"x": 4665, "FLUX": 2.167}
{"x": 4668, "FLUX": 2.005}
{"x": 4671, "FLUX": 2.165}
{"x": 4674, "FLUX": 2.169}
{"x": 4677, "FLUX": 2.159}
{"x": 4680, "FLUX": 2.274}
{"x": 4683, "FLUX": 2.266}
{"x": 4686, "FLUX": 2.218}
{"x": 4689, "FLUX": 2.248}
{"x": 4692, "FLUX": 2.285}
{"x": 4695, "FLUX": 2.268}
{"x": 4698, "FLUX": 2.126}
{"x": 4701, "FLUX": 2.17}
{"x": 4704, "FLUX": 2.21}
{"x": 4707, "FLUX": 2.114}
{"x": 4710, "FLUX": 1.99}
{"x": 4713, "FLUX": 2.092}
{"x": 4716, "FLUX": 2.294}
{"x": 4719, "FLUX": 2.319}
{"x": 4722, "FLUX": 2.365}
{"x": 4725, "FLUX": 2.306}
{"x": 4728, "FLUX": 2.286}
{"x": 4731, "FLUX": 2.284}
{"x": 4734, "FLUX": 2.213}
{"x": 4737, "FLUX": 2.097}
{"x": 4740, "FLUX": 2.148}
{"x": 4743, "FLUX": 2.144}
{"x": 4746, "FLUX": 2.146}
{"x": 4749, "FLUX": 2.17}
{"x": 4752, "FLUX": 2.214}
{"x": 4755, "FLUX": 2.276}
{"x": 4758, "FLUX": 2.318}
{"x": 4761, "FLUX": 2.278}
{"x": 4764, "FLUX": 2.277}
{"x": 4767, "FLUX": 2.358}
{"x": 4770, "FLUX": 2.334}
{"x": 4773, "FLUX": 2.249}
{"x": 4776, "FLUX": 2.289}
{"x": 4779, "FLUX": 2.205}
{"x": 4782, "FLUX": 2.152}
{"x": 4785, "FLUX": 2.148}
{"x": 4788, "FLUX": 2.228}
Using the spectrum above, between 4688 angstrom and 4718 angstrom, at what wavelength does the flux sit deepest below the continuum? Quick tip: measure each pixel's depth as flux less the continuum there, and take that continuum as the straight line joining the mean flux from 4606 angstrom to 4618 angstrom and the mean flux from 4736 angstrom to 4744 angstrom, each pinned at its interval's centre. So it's 4710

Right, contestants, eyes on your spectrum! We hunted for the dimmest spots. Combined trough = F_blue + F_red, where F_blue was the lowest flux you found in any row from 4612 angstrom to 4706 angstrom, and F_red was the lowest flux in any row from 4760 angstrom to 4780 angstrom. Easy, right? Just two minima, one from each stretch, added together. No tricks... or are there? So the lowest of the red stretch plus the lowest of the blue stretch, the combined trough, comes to 4.21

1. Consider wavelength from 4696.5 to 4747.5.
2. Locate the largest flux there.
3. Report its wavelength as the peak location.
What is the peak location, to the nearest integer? 4722 angstrom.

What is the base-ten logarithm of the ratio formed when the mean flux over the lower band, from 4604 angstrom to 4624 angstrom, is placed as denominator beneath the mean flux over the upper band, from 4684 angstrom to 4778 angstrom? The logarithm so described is 0.005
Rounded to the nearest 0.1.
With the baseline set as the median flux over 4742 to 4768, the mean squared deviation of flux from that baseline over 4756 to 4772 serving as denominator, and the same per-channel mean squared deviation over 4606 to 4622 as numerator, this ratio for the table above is 3.7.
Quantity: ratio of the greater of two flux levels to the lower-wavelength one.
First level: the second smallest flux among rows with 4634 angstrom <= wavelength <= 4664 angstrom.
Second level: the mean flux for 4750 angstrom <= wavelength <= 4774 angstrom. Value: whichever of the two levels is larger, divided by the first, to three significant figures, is 1.03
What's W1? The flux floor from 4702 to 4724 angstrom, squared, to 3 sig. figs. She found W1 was 3.96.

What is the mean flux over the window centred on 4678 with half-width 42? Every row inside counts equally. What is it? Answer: 2.23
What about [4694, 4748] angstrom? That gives 2.20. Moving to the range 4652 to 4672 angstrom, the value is 2.24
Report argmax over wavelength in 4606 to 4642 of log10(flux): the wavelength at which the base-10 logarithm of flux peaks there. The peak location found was 4641 angstrom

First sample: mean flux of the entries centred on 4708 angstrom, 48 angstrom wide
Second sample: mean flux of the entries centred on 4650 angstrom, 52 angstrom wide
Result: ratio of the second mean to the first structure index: 1.01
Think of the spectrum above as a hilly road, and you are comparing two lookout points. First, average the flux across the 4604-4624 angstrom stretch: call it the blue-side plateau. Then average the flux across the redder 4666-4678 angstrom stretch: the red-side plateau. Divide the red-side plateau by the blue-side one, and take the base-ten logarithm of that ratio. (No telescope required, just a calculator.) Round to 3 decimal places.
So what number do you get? -0.016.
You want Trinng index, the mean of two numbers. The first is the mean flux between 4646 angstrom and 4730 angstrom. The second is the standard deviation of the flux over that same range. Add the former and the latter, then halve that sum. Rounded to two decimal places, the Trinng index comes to 1.17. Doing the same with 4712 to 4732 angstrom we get 1.18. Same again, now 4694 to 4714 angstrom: 1.11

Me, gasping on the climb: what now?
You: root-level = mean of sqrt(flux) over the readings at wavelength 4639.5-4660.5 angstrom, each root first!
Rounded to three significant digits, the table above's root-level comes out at 1.53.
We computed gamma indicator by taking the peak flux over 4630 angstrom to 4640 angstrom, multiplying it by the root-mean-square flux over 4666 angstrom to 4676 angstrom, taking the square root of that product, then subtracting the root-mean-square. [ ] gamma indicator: 0.11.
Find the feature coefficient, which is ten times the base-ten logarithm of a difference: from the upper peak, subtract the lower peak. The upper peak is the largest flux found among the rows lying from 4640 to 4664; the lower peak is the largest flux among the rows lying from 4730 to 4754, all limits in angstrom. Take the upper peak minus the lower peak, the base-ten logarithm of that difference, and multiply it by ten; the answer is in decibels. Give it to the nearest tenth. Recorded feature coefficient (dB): -9.2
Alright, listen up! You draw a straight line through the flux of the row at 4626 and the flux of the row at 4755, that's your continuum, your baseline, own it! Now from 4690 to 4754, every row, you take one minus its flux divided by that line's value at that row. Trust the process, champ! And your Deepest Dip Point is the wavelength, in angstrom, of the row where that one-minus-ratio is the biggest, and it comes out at 4710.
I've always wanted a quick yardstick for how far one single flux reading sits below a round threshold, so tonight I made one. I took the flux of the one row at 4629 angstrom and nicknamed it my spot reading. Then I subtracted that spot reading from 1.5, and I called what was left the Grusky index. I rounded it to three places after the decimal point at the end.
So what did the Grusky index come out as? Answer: -0.638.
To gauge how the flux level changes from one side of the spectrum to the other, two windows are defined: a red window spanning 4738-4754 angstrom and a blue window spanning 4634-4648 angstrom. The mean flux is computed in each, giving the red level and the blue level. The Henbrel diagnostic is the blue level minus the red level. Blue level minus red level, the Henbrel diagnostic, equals 0.17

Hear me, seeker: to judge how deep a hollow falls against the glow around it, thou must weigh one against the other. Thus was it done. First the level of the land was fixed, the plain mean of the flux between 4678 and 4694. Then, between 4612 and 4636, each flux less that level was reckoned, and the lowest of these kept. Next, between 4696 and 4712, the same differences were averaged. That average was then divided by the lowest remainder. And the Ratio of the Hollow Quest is 1.1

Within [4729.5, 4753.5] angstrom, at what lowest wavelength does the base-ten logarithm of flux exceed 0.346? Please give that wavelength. 4731 angstrom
